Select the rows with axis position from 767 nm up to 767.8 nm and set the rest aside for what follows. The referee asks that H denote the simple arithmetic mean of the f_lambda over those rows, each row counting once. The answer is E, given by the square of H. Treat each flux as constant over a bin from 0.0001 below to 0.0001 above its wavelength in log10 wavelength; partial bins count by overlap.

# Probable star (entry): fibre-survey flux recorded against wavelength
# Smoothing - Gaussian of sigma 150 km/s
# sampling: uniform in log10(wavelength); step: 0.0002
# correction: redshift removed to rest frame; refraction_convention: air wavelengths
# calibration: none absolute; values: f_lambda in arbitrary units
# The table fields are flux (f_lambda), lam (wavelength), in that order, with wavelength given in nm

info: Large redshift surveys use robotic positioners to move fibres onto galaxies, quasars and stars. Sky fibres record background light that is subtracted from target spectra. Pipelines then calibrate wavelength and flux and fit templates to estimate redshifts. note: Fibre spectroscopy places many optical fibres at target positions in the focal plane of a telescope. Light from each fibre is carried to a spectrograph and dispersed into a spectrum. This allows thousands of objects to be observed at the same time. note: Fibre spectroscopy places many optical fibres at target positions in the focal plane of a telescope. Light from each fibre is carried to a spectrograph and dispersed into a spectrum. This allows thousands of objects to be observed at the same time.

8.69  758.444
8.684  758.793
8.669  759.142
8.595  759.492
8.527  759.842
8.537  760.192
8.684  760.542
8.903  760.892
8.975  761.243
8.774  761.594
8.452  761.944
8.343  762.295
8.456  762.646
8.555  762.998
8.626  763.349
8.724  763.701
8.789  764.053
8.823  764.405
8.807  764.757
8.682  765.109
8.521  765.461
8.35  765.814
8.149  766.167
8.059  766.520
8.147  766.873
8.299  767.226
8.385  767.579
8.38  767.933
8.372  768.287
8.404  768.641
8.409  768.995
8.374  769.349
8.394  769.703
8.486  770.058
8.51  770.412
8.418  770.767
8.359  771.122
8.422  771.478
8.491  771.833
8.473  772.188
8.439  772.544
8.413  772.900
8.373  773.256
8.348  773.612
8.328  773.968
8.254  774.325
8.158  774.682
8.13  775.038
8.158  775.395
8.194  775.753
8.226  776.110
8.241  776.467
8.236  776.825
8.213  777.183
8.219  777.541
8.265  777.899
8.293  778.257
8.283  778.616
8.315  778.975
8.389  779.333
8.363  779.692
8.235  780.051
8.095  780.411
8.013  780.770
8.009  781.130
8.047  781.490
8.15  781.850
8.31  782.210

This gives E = 70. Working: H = 8.3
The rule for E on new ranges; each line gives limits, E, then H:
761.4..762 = 74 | 8.6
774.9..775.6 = 66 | 8.1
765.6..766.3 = 68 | 8.2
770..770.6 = 72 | 8.5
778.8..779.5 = 70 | 8.4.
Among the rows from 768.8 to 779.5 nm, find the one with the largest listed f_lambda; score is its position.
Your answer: 770.412 nm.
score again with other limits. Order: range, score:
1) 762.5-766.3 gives 764.405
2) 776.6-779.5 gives 779.333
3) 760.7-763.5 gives 761.243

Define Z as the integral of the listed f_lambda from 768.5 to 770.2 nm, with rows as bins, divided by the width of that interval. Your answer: 8.41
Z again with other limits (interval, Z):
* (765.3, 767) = 8.24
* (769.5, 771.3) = 8.43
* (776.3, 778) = 8.23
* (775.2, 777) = 8.21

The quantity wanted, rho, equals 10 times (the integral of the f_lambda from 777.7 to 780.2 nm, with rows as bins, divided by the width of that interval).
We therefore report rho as 83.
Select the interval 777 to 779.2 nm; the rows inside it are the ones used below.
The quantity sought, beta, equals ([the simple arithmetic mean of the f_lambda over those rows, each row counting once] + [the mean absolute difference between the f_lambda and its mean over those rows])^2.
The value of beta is 68.8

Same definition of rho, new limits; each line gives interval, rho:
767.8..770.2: 84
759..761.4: 87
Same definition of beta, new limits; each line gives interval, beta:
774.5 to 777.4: 67.7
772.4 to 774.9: 70.6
